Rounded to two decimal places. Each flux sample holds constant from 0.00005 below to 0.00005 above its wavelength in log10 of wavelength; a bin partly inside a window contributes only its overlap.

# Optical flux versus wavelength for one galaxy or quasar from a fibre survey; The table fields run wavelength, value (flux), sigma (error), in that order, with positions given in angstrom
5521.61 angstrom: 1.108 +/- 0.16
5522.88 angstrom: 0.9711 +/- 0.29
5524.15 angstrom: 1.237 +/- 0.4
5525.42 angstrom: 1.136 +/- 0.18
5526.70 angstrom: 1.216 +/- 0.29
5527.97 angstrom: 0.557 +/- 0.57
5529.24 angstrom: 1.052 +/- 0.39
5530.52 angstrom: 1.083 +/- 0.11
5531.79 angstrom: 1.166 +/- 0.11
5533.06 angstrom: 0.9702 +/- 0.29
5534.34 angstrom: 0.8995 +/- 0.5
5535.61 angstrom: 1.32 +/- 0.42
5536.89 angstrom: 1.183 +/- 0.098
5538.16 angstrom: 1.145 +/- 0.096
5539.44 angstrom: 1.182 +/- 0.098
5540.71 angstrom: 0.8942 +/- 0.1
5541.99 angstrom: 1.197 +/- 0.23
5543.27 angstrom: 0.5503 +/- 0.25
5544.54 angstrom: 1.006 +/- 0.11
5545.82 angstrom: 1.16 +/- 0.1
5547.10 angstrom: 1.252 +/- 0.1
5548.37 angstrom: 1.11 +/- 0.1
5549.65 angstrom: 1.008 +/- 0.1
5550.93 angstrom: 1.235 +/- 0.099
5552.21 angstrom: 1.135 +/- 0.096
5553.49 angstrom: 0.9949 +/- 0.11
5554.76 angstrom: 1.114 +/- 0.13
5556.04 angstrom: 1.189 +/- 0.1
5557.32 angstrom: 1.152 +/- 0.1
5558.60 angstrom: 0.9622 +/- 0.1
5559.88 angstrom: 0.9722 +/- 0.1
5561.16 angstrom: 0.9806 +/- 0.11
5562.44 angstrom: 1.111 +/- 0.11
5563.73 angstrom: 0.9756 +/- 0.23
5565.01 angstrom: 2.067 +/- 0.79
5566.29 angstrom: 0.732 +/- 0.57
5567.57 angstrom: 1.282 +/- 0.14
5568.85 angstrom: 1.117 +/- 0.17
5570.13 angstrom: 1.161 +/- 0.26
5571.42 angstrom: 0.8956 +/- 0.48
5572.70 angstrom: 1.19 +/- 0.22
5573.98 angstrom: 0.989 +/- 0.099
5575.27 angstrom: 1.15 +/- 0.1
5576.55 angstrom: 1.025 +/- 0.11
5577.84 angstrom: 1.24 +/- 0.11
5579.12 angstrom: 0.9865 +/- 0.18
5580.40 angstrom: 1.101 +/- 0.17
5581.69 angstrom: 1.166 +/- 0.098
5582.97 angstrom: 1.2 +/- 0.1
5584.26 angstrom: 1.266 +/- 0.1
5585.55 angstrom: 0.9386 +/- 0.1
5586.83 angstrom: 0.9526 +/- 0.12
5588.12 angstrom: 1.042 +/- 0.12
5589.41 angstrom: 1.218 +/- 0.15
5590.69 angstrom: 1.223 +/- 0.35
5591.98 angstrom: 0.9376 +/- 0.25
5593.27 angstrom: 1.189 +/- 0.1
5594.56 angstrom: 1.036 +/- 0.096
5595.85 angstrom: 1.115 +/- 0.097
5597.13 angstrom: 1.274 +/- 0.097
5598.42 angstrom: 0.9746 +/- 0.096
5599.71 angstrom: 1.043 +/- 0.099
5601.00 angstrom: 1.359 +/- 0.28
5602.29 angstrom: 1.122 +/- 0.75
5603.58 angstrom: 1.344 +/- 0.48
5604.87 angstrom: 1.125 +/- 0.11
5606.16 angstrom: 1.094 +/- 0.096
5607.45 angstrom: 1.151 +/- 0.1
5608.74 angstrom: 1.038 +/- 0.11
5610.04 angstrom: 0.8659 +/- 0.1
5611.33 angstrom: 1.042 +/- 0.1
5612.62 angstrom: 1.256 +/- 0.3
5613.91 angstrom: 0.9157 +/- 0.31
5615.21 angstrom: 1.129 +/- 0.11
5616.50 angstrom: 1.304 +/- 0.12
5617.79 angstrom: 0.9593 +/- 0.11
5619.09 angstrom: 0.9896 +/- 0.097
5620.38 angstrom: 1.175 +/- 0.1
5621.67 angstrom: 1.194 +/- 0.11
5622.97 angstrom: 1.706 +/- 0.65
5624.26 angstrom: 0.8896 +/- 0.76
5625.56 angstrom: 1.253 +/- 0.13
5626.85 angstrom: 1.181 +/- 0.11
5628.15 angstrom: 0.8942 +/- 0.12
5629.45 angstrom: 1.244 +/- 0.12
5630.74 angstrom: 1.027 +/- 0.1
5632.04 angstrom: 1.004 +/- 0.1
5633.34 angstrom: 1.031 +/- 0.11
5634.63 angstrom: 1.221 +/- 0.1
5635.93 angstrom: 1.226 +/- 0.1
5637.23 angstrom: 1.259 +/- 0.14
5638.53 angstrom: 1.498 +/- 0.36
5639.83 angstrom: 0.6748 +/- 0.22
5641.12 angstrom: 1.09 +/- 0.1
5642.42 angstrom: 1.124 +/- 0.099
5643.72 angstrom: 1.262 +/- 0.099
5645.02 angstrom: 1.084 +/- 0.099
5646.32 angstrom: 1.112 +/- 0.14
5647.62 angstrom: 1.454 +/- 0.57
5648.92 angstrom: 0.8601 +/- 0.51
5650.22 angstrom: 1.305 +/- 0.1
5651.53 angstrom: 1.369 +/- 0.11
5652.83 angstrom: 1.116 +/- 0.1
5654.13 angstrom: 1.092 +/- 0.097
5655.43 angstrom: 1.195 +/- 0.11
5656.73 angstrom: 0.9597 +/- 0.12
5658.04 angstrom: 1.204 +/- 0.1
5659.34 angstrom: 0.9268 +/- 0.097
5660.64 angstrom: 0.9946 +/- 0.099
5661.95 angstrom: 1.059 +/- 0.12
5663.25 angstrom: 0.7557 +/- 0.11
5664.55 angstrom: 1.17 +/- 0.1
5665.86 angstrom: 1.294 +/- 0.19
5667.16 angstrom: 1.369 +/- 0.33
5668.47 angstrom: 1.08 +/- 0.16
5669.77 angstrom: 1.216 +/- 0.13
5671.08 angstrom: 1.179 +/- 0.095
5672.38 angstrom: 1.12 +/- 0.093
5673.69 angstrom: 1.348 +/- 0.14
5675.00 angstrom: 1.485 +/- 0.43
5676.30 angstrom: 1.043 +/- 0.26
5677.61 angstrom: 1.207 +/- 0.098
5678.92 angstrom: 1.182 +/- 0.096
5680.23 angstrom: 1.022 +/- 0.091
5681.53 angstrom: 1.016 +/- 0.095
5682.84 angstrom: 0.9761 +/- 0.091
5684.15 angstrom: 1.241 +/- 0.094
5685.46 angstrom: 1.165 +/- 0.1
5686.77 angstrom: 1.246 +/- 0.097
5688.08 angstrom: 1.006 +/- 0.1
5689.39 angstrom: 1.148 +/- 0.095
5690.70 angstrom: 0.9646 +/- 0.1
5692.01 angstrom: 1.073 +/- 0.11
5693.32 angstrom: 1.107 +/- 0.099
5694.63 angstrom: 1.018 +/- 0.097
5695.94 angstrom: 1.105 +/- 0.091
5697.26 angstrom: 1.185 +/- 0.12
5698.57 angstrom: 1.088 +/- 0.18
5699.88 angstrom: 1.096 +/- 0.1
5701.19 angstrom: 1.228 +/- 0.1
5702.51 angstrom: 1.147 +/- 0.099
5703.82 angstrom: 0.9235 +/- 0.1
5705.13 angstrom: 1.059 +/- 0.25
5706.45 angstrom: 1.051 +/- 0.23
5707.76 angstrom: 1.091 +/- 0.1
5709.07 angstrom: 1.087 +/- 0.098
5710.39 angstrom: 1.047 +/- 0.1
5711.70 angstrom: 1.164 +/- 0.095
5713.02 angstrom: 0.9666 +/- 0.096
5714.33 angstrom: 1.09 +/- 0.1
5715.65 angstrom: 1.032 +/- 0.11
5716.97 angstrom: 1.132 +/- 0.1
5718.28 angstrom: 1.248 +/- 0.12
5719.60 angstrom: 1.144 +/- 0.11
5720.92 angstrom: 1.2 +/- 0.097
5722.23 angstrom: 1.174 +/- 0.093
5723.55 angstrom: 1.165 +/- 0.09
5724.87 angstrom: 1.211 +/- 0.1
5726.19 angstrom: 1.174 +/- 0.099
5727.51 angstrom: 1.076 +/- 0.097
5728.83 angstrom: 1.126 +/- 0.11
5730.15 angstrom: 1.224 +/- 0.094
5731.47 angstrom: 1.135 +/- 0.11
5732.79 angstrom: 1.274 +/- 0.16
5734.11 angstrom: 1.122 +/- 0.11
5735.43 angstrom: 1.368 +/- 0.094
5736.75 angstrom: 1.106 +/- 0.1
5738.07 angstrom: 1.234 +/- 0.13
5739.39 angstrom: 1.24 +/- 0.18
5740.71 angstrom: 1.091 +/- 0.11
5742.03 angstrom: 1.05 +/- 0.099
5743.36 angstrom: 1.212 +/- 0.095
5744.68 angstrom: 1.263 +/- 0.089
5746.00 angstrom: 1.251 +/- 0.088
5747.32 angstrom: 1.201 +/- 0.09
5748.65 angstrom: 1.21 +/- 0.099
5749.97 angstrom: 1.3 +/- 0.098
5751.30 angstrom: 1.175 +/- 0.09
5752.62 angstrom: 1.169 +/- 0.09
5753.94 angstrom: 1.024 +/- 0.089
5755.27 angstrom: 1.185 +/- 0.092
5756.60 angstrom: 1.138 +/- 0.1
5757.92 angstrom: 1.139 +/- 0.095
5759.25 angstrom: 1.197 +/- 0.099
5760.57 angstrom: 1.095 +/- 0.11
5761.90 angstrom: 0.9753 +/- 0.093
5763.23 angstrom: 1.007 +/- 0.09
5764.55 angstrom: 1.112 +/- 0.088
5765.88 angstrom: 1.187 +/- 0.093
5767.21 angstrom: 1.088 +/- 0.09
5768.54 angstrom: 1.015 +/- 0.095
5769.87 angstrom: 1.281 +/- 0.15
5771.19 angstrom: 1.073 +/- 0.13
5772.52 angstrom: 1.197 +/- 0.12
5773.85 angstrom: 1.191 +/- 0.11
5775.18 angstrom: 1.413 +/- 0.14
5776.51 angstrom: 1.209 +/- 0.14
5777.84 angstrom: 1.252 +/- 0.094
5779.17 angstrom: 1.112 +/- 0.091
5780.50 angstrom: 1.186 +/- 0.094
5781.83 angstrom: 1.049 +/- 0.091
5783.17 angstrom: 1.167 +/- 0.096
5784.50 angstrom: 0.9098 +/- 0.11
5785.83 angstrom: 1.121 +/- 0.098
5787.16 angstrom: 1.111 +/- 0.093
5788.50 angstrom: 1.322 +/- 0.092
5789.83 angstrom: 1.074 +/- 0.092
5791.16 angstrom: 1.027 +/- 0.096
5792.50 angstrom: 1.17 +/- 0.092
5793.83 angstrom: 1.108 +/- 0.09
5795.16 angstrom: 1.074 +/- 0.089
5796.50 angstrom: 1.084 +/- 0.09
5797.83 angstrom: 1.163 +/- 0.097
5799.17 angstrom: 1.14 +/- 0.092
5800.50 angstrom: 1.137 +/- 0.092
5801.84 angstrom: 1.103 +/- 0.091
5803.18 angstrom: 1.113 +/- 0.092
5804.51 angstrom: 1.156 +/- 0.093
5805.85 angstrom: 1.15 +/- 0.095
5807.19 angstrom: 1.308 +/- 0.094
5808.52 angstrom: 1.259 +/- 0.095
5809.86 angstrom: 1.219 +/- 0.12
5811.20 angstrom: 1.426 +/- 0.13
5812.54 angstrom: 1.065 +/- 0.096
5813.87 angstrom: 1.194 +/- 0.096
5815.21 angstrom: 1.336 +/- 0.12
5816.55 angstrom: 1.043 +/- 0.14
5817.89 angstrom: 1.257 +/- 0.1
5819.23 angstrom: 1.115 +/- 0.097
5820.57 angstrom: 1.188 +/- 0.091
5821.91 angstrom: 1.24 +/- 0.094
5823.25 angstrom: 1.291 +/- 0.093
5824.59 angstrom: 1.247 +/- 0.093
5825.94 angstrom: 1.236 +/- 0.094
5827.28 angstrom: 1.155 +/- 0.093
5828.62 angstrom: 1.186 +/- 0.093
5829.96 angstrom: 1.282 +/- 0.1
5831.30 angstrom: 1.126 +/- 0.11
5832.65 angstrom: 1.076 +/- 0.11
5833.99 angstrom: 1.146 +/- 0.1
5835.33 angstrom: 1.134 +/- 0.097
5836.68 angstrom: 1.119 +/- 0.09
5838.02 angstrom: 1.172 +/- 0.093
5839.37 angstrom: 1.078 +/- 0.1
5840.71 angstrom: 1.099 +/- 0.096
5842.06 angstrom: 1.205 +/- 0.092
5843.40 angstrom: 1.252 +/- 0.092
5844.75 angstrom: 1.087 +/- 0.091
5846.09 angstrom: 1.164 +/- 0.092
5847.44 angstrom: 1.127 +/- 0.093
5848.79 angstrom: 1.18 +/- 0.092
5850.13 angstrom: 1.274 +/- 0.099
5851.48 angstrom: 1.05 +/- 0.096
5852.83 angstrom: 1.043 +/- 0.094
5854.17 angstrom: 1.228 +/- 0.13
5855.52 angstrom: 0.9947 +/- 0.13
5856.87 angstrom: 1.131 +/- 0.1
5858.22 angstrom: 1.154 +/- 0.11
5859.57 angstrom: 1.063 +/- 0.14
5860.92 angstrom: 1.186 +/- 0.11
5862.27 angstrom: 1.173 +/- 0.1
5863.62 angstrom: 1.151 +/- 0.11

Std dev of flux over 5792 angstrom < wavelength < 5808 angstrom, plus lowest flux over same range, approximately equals 1.13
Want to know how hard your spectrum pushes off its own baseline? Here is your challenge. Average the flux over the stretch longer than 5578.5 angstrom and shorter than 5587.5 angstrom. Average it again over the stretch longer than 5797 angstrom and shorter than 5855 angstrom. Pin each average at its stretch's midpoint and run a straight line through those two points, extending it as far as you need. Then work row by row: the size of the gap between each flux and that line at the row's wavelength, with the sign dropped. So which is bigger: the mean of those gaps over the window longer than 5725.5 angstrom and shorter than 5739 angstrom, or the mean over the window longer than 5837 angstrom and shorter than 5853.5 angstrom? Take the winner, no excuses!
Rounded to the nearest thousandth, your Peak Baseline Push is 0.071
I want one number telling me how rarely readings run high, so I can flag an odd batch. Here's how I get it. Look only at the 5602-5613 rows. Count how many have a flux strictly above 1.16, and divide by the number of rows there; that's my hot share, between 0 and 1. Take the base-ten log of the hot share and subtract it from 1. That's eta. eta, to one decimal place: 1.7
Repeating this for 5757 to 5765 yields 1.8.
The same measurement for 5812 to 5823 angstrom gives 1.2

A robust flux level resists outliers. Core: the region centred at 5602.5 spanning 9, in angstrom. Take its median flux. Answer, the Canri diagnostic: 1.12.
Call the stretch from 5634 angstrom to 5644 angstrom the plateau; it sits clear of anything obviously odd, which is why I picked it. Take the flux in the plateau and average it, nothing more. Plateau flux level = 1.17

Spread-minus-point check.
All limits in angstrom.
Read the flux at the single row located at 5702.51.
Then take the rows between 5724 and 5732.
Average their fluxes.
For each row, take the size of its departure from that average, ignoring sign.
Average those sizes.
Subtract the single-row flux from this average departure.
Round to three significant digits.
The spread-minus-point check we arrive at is -1.10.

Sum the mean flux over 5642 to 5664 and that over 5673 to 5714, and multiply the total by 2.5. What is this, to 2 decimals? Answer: 5.56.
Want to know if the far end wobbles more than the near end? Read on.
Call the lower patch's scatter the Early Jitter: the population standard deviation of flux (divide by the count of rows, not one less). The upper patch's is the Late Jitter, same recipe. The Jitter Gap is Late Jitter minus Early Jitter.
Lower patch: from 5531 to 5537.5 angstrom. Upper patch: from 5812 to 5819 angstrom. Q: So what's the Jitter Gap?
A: -0.04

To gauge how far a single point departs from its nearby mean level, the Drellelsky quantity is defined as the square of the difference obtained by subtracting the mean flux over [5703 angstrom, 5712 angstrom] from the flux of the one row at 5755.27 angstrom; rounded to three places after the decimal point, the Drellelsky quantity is 0.016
